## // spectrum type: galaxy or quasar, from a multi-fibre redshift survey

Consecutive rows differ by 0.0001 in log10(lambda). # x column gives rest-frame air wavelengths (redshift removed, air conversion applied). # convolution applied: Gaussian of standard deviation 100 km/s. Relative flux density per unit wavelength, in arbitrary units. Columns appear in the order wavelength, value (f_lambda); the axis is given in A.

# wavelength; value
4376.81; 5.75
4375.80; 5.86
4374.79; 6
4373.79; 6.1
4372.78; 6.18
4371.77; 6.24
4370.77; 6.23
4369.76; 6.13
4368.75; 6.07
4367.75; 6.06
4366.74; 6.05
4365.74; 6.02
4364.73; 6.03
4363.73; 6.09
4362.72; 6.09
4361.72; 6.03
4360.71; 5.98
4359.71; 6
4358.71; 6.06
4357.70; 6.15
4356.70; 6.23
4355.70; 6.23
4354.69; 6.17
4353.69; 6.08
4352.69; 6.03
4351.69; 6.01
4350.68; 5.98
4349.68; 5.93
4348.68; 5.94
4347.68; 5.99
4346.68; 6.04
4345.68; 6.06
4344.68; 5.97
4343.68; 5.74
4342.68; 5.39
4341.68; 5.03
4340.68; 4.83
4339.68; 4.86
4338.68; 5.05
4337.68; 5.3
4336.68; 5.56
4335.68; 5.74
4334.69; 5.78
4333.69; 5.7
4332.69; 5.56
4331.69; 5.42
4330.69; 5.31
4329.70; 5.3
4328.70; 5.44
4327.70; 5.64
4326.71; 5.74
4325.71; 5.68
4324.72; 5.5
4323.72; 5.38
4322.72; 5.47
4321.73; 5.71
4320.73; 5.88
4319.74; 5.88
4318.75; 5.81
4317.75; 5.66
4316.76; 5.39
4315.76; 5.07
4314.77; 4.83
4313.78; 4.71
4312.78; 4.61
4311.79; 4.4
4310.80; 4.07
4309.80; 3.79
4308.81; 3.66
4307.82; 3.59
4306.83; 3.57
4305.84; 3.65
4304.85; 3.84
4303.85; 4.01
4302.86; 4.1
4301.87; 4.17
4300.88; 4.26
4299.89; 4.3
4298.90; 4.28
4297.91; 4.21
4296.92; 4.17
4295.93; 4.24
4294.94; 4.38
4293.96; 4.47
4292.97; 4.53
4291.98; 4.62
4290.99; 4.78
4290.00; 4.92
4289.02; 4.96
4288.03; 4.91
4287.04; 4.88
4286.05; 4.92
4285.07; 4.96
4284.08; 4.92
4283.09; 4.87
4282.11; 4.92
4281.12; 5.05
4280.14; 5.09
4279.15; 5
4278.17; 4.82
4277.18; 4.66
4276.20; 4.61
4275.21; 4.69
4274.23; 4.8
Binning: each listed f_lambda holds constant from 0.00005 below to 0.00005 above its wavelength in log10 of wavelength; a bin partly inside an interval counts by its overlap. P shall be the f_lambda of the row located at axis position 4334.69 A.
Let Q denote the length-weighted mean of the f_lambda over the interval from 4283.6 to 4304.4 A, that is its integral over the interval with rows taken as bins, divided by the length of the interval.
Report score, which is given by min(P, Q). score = 4.5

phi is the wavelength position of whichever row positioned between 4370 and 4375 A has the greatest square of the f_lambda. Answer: 4371.77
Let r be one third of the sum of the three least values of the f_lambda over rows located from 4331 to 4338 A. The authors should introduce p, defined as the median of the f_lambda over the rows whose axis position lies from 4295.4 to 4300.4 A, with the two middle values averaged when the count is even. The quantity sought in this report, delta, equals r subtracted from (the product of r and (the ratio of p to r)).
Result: -1.2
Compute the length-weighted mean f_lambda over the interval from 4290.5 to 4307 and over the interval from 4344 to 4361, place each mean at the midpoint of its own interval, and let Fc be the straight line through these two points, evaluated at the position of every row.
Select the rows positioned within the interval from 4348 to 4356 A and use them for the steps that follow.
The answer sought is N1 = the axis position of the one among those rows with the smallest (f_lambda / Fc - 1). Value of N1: 4352.69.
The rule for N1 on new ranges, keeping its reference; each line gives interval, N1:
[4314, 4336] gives 4330.69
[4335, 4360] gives 4340.68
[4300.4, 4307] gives 4306.83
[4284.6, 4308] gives 4307.82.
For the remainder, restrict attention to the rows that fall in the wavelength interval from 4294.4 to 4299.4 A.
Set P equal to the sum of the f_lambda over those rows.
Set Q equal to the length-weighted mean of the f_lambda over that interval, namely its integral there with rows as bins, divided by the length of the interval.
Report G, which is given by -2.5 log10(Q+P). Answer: -3.52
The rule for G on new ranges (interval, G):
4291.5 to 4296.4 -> -3.57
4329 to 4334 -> -3.79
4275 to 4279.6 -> -3.64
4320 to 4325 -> -3.81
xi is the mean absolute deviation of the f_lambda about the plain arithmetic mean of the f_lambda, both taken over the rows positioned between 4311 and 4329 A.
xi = 0.36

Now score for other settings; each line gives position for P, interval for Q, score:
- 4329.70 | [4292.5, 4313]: 4.1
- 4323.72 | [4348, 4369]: 5.4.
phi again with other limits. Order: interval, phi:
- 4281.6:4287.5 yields 4285.07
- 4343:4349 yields 4345.68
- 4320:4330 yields 4320.73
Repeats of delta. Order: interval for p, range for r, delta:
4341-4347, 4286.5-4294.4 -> 1.3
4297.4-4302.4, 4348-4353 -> -1.7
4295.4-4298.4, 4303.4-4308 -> 0.6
